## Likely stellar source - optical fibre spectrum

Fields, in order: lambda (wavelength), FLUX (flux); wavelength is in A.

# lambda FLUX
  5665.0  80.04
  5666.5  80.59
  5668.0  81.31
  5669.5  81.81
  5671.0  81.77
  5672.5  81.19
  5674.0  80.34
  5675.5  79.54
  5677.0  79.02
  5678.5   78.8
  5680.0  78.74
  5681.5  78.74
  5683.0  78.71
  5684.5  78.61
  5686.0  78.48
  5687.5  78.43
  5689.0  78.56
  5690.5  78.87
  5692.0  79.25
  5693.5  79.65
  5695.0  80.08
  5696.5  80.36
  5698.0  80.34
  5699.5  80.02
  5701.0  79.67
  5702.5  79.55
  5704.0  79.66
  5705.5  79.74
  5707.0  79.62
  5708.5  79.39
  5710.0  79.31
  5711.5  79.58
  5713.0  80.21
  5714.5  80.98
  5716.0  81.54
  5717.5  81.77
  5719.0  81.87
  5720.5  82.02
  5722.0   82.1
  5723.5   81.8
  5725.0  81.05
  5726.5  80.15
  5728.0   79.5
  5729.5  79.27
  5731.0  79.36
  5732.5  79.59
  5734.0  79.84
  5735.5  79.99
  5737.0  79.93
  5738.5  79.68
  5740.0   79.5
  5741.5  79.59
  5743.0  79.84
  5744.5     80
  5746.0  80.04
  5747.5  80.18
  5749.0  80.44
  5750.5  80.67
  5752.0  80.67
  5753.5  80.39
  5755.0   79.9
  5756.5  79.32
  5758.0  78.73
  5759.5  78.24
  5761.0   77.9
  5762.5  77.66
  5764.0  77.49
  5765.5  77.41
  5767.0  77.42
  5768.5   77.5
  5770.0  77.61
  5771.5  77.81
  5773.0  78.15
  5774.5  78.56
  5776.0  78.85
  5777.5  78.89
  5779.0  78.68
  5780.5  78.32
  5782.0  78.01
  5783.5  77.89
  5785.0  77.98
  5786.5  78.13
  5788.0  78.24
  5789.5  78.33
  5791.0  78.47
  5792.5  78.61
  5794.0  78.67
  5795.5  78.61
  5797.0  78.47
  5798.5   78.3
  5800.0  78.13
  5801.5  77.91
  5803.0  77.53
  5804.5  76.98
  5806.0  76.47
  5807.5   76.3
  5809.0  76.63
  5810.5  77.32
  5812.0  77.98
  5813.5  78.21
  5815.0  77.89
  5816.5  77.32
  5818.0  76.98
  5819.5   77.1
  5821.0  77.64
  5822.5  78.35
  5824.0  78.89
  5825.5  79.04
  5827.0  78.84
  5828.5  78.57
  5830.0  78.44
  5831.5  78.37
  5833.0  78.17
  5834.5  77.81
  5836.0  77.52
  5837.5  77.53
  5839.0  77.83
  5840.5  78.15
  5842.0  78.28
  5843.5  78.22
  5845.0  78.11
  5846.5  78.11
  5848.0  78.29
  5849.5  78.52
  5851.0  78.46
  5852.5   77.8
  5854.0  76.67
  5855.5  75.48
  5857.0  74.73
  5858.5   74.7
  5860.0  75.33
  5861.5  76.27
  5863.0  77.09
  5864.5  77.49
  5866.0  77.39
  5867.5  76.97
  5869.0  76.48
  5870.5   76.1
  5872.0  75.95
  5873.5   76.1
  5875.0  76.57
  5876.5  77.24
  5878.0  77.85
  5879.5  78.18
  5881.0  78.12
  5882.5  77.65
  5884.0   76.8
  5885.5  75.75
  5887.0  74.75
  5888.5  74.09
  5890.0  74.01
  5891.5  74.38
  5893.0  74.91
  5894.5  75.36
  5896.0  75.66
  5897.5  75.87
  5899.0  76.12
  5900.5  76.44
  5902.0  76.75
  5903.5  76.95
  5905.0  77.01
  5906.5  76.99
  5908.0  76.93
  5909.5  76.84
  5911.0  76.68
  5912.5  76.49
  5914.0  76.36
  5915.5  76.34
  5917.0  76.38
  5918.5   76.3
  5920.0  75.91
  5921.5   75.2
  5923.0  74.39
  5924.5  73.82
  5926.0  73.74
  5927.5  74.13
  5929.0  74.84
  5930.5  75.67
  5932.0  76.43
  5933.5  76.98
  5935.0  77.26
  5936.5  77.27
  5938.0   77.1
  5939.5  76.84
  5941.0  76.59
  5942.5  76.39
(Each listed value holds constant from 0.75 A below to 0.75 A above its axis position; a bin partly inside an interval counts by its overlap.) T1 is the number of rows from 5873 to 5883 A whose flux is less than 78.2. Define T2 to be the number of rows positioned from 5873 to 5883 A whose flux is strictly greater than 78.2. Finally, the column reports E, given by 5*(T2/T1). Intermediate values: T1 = 7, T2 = 0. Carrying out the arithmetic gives 0.0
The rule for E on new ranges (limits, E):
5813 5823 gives 2.0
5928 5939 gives 0.0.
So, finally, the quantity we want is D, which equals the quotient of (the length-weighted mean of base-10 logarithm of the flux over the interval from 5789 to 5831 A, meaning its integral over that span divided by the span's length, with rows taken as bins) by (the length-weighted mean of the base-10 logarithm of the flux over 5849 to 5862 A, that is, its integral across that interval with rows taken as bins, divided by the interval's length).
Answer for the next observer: 1.00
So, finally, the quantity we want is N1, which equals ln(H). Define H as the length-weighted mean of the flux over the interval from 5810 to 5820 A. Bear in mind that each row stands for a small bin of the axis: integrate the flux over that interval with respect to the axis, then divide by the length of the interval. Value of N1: 4.35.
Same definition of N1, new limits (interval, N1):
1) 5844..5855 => 4.36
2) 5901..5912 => 4.34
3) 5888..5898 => 4.32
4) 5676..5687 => 4.37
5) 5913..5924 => 4.33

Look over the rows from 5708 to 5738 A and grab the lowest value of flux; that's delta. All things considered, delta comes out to 79.27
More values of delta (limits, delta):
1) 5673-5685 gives 78.61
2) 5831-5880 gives 74.7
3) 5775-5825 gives 76.3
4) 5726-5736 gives 79.27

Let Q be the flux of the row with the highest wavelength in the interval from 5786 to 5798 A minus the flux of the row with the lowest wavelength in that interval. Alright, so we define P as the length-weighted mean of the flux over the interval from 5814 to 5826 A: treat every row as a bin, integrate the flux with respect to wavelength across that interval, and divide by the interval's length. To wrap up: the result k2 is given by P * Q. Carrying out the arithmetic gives 26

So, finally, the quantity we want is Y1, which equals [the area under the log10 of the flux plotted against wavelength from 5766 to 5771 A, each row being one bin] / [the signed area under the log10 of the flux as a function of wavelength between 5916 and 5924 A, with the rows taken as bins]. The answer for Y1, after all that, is 0.6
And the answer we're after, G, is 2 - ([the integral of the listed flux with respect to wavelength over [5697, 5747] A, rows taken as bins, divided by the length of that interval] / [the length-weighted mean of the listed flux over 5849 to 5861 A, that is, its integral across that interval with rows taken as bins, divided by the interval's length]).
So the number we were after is 0.95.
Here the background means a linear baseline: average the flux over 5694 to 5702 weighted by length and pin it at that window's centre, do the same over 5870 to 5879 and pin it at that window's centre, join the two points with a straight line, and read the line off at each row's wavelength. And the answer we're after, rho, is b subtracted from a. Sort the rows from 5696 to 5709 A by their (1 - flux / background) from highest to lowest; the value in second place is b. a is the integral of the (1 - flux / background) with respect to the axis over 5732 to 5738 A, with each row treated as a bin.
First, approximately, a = -0.04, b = 0.005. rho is -0.04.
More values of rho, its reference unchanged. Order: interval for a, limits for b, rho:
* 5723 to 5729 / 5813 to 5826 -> -0.08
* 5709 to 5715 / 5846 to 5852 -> 0.00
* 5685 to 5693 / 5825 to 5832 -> 0.16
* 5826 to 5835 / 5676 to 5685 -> -0.12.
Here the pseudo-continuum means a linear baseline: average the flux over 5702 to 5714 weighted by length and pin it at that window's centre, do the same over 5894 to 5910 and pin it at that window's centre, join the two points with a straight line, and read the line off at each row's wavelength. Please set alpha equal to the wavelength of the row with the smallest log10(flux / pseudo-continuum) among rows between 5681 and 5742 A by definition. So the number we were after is 5687.5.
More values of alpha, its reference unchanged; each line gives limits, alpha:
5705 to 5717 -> 5710.0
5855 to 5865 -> 5858.5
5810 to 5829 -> 5818.0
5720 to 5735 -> 5729.5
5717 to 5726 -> 5725.0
